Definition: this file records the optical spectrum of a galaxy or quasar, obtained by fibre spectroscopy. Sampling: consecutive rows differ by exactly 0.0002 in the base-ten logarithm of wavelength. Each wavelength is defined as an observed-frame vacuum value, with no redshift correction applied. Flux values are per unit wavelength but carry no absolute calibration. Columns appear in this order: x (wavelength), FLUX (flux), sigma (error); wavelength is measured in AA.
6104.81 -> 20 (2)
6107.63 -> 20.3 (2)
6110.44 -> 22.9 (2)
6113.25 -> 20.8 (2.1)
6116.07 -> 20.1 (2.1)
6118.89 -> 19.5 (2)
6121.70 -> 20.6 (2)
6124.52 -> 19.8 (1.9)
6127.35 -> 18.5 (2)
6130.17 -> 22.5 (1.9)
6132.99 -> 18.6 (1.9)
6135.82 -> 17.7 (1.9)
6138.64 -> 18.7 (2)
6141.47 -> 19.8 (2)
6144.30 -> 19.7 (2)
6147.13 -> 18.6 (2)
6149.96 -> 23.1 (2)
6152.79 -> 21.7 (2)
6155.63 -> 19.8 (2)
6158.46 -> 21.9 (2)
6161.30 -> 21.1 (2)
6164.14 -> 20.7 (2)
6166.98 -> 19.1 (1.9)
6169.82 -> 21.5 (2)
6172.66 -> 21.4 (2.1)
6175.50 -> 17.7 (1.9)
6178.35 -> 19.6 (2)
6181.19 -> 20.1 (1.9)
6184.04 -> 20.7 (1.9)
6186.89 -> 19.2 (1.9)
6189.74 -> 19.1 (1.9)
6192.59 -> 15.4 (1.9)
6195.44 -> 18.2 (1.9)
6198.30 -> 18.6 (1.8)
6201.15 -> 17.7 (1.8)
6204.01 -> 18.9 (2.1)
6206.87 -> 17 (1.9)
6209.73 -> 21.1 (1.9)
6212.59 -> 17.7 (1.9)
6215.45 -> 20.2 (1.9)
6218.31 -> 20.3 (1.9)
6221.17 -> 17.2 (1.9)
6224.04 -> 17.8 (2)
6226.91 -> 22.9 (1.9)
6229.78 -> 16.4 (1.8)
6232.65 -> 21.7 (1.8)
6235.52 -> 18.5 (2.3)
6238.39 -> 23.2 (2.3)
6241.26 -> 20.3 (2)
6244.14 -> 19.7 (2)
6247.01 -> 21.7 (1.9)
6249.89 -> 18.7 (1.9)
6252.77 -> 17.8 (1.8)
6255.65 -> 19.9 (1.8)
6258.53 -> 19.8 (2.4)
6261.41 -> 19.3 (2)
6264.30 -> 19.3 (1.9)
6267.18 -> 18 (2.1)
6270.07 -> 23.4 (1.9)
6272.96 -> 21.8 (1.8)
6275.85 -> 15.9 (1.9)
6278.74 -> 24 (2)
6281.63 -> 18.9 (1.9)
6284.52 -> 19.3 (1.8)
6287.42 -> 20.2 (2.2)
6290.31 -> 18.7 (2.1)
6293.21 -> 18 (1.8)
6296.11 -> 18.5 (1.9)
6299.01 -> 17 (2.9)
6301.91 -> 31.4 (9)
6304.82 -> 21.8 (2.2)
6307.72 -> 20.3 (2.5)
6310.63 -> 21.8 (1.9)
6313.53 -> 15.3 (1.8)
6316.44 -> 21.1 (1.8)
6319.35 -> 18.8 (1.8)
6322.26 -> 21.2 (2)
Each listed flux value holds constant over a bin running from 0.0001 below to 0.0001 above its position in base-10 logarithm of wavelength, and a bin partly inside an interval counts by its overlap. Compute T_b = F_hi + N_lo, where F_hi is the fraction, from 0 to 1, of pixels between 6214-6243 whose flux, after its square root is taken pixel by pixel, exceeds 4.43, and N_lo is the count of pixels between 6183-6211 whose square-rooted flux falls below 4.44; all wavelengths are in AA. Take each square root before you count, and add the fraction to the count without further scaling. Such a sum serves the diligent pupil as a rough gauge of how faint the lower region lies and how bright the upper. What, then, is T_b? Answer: 9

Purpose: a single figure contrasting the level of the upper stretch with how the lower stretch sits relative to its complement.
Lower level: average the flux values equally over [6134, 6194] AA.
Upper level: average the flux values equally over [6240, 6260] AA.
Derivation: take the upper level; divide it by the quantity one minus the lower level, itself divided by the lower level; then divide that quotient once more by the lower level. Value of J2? -1.046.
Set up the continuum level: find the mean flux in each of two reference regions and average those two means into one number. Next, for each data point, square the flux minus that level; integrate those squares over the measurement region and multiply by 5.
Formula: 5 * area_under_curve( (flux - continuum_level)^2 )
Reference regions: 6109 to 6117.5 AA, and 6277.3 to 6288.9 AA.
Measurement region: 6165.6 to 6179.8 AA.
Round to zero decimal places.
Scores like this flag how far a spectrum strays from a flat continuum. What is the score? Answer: 229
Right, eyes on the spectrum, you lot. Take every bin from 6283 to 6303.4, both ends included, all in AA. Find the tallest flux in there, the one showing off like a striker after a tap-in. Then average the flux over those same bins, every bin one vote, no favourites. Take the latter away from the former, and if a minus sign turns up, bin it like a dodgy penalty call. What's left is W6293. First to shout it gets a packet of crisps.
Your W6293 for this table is 11.0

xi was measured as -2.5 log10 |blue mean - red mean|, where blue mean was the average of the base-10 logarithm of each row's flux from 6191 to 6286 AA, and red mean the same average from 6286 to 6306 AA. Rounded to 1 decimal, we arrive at 4.1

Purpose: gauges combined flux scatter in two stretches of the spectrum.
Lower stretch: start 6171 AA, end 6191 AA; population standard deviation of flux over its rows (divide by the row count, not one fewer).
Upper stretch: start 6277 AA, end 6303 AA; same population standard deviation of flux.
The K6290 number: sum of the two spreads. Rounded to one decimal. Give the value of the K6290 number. 5.3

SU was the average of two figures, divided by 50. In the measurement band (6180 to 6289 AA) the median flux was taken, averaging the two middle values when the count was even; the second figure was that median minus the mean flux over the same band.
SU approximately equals 0.191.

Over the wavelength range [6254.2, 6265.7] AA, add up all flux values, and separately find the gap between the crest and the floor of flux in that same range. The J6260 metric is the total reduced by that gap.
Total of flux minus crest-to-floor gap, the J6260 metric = 78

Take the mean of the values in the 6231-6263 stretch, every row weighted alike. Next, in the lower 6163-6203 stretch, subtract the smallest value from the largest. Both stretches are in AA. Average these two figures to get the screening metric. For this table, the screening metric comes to 13.1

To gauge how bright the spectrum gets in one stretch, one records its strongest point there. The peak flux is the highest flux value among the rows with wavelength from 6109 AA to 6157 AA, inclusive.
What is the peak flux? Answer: 23.1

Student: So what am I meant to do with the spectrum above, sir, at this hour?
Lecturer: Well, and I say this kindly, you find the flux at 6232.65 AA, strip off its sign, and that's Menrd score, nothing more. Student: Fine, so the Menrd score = 21.7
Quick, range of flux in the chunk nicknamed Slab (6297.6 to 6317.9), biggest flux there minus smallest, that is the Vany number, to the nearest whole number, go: 16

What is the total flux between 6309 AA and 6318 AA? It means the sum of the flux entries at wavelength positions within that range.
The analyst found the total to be 58.2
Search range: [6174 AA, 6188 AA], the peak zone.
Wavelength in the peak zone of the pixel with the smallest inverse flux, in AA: 6184.04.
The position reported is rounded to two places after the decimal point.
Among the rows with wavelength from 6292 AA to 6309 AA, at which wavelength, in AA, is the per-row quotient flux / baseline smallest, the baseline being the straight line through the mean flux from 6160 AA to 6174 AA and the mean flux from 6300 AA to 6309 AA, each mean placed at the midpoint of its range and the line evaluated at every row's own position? 6299.01 AA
